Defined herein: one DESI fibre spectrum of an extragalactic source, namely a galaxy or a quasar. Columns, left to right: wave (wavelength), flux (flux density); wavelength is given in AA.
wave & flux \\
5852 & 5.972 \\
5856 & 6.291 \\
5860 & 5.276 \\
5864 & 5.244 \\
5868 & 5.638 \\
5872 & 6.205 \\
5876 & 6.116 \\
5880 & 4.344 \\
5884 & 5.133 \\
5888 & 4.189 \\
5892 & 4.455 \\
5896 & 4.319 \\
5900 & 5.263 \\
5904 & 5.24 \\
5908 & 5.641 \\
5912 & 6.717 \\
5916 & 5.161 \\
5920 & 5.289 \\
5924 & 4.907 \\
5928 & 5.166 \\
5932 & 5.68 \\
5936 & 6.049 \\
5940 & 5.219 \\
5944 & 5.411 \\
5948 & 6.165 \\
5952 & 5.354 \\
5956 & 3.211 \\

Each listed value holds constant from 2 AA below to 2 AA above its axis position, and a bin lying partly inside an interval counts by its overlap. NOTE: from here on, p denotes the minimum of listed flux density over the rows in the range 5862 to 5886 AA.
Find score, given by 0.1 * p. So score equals 0.43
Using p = 4.344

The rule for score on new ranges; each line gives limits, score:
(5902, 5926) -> 0.49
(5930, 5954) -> 0.52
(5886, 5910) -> 0.42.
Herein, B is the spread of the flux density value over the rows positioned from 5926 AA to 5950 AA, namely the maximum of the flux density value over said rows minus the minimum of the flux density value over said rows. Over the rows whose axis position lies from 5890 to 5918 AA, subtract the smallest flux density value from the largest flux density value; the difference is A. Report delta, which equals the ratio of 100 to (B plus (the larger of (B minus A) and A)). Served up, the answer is 29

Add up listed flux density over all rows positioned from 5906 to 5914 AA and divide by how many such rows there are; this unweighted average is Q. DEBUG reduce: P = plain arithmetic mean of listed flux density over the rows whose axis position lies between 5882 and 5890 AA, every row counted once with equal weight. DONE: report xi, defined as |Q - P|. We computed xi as 1.5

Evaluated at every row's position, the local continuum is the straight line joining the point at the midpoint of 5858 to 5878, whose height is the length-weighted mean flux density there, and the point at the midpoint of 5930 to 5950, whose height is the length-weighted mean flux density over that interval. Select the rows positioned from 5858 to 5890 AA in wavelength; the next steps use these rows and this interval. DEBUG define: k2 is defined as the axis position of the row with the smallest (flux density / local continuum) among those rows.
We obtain 5888 AA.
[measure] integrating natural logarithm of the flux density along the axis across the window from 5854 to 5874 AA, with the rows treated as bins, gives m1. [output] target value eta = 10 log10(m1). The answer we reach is 15.4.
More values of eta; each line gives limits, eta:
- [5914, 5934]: 15.2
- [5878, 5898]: 14.8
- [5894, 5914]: 15.3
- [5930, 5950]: 15.4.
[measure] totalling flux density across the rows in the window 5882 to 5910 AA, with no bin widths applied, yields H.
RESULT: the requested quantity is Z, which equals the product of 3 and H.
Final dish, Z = 103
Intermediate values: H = 34.2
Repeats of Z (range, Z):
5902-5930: 114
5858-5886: 114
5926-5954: 117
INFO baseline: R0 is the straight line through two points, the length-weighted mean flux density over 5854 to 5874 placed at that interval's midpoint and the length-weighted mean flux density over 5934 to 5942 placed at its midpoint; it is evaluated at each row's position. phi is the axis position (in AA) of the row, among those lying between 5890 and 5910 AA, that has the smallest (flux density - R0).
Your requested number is 5896 AA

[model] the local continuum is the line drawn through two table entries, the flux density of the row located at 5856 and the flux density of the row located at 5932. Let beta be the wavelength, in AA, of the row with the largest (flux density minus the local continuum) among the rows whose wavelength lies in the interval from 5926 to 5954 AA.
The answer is 5948 AA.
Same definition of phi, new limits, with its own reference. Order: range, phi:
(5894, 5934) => 5896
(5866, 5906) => 5888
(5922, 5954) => 5924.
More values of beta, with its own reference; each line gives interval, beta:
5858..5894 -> 5872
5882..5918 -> 5912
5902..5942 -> 5912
